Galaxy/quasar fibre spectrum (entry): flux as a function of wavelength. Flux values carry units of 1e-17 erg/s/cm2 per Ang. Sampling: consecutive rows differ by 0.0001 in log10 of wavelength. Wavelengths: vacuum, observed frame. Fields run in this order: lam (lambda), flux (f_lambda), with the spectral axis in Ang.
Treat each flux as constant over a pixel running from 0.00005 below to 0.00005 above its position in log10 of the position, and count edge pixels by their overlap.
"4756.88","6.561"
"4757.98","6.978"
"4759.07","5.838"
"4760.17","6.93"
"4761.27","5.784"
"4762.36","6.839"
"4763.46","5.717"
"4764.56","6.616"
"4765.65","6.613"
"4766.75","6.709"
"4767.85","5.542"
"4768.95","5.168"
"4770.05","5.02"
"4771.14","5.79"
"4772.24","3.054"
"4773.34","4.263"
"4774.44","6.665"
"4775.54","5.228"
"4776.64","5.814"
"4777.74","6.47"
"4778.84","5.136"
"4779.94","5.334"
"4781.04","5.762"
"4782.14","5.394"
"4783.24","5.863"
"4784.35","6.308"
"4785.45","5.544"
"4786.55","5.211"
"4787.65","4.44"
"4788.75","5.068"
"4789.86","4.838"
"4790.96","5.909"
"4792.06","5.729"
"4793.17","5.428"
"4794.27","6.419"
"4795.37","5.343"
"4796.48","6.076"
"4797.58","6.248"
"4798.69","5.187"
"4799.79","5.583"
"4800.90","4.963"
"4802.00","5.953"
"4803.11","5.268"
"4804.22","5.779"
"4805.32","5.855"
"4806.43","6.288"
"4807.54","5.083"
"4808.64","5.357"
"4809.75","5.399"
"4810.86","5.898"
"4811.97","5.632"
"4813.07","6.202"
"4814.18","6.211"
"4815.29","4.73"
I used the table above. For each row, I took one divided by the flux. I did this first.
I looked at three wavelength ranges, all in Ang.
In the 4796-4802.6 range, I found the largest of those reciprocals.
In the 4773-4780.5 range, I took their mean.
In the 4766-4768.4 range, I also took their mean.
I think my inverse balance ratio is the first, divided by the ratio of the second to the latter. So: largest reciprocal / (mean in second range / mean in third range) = 0.181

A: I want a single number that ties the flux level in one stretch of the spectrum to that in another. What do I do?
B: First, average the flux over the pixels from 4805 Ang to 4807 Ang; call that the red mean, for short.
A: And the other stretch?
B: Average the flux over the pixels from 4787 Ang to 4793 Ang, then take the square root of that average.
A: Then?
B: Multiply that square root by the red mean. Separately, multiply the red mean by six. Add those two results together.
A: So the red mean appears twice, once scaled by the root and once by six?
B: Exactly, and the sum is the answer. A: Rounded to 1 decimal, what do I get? 50.3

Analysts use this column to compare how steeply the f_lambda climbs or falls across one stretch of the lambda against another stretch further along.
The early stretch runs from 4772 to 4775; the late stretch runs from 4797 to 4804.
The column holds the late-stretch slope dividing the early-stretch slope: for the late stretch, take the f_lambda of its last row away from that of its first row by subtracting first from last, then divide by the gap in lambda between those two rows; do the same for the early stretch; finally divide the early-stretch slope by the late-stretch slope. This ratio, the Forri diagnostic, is -9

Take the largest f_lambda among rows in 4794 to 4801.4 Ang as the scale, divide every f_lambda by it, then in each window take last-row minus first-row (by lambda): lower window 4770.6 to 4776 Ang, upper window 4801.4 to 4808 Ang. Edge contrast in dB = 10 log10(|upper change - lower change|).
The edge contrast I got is -13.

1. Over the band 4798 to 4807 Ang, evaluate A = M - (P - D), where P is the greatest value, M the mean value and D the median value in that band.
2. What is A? 5.0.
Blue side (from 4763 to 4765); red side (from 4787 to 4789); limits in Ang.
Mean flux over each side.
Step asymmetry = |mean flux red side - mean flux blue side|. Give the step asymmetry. 1.41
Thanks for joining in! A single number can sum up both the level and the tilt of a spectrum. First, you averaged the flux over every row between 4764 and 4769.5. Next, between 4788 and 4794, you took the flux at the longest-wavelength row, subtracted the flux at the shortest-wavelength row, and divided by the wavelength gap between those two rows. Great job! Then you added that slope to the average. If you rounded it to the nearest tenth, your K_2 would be 6.2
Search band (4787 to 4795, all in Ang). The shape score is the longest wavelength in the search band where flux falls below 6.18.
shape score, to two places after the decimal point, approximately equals 4793.17 Ang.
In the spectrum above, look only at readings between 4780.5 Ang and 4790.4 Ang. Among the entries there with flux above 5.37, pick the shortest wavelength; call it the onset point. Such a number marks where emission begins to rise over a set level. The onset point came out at 4781.04 Ang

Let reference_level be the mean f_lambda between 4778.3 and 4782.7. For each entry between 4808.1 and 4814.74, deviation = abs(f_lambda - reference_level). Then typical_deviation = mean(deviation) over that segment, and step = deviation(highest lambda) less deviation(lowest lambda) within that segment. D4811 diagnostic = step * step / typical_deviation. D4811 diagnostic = 1.4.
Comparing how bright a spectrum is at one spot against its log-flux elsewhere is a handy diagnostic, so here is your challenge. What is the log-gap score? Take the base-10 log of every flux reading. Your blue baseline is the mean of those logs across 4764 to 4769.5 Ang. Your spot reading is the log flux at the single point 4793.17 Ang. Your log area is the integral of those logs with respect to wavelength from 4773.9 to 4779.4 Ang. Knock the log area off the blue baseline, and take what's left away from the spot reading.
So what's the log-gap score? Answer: 4.160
